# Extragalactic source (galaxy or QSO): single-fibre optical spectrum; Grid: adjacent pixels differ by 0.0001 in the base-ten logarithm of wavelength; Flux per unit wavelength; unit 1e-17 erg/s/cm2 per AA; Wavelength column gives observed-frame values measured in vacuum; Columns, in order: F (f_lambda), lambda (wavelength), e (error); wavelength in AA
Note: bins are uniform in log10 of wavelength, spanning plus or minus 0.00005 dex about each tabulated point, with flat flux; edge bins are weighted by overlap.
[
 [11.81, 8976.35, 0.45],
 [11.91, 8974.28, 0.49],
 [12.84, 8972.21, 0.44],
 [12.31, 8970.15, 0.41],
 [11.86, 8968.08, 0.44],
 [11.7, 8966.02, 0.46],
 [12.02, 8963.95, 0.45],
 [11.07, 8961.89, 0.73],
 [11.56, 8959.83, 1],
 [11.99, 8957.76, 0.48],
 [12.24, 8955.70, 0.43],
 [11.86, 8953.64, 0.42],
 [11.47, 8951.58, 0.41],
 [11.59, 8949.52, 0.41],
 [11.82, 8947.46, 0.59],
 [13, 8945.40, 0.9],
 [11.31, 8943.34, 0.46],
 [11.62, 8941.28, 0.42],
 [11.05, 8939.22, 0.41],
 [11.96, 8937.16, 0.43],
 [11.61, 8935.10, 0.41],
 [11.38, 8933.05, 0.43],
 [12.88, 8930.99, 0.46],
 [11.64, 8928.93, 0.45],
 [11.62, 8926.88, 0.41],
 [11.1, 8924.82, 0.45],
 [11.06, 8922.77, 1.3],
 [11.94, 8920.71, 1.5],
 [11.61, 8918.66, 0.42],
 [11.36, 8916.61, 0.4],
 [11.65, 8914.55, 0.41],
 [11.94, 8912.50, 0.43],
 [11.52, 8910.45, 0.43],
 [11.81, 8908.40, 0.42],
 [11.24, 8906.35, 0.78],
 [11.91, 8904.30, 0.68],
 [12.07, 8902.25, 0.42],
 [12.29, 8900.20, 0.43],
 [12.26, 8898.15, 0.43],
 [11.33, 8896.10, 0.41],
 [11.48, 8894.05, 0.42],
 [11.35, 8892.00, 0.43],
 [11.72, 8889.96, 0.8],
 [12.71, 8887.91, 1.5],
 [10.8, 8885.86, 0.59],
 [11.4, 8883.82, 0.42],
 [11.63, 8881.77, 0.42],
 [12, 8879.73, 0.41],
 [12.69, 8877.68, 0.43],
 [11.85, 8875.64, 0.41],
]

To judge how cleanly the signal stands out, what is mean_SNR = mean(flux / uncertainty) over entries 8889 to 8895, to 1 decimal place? 22.8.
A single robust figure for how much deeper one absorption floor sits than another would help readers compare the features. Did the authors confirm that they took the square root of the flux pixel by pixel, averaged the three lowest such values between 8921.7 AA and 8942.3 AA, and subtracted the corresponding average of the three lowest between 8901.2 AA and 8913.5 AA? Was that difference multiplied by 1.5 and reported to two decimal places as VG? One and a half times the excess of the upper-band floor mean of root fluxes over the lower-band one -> -0.10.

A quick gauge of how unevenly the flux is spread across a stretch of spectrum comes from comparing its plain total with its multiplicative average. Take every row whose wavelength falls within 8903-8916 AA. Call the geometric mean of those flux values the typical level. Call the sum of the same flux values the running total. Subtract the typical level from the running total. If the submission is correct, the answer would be 58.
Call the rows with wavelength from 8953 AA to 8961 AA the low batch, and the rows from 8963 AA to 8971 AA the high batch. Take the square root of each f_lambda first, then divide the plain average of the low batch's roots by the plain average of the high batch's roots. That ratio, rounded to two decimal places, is 1.00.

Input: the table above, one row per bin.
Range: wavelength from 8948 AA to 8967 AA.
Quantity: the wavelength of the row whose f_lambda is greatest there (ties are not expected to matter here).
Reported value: 8955.70 AA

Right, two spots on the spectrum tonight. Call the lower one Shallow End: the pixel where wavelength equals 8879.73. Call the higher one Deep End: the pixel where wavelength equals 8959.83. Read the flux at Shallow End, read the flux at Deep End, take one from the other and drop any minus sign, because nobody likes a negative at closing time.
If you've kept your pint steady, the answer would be 0.44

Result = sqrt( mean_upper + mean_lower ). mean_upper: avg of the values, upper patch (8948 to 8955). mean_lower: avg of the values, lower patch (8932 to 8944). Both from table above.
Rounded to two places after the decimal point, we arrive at 4.81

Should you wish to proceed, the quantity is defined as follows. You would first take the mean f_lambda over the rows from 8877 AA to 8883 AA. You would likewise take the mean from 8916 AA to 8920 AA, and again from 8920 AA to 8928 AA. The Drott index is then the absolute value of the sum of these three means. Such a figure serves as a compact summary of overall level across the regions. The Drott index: 35.0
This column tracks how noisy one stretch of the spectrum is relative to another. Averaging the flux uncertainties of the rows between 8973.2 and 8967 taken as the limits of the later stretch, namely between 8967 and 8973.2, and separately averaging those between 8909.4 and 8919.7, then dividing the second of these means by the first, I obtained 1.0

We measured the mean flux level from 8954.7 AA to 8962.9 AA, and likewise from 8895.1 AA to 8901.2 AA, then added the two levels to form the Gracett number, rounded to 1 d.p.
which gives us 23.7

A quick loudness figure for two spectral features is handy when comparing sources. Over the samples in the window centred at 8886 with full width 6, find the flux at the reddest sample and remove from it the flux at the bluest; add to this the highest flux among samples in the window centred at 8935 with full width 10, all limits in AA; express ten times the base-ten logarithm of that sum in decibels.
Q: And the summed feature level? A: 11.5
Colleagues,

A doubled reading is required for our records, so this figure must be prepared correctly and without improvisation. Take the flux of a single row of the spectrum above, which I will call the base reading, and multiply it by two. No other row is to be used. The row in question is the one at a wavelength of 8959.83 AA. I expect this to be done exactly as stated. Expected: 23.1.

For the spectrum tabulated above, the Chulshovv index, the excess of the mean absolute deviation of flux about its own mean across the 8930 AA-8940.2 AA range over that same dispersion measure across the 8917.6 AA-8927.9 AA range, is 0.21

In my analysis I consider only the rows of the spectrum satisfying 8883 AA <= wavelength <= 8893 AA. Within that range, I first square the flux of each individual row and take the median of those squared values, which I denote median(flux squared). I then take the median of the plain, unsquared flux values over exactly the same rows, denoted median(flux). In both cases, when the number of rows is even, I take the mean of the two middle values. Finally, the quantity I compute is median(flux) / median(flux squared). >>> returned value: 0.0877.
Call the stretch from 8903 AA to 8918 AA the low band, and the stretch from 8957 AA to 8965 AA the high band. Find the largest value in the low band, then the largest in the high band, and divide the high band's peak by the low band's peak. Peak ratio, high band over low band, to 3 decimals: 1.007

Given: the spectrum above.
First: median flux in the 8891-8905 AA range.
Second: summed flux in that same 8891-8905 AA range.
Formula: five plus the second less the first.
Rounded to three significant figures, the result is 75.8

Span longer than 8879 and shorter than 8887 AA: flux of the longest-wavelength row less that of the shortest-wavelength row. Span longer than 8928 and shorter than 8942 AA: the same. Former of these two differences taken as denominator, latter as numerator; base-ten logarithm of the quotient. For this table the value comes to -1.8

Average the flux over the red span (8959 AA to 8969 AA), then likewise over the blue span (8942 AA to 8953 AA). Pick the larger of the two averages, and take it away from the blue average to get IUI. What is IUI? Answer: 0.00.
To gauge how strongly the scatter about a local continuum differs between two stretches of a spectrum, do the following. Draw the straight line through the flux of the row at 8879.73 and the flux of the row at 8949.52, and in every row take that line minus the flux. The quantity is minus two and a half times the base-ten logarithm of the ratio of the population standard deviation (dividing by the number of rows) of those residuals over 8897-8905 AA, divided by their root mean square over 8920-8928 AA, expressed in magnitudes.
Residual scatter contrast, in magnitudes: 1.3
